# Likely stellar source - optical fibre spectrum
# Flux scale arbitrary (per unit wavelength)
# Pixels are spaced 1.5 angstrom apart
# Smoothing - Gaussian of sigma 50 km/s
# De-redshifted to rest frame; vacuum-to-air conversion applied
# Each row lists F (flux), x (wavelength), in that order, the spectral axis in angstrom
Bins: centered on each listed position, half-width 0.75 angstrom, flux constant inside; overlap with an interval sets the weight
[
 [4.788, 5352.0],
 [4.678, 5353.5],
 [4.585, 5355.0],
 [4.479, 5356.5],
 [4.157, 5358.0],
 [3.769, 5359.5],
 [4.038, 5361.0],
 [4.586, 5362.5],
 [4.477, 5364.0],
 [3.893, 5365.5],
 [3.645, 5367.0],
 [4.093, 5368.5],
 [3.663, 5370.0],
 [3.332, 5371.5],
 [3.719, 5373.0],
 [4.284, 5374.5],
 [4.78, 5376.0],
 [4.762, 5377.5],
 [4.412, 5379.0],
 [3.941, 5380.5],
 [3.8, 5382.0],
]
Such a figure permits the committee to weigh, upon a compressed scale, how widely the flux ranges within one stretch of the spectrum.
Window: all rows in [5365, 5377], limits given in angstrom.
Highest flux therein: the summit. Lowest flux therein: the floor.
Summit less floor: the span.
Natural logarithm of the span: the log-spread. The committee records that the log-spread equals 0.37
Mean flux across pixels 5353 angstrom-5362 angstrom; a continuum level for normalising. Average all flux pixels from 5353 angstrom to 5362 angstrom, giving 4.3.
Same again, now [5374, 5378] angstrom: 4.6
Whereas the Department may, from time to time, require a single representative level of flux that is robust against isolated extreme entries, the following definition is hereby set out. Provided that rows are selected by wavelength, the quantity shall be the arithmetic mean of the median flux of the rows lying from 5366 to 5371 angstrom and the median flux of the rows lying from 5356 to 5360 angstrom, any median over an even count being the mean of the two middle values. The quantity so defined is 3.91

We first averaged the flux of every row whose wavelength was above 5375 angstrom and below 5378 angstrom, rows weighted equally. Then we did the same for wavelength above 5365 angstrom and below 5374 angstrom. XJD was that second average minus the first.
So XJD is -1.0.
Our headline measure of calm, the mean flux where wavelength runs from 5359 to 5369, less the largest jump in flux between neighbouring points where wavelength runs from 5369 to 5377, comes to 3.51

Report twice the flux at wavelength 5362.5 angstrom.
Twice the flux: 9.17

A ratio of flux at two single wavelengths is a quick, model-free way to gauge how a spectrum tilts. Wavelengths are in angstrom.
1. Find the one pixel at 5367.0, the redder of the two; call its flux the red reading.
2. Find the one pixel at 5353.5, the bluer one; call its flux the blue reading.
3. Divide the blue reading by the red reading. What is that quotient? 1.28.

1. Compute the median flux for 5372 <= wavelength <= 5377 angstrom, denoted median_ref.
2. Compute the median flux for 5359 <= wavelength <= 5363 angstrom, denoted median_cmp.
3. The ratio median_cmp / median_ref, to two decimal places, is 0.94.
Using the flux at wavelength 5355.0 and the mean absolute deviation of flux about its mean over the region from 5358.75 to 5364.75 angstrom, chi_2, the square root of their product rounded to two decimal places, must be 1.20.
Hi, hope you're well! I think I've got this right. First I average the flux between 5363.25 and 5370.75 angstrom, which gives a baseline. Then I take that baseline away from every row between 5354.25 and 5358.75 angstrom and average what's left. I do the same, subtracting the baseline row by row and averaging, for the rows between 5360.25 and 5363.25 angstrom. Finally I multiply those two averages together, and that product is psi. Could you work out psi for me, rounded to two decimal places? 0.16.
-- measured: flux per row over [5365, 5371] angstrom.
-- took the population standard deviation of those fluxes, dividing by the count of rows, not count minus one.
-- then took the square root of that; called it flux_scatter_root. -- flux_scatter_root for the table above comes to 0.43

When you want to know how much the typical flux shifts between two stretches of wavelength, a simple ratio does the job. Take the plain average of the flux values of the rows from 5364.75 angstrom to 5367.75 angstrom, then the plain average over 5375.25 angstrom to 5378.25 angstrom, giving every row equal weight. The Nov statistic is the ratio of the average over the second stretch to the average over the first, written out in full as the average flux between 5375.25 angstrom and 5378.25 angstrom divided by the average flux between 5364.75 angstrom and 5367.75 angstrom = 1.27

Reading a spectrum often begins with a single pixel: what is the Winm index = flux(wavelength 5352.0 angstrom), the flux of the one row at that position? 4.788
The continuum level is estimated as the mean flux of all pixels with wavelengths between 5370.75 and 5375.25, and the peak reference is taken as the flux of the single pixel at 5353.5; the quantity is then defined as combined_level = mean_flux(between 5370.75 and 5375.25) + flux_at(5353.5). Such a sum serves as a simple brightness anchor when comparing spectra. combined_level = 8.46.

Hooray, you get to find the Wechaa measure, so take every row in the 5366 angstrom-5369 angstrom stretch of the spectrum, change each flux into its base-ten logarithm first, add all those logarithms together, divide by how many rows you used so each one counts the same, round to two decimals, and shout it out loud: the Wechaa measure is 0.59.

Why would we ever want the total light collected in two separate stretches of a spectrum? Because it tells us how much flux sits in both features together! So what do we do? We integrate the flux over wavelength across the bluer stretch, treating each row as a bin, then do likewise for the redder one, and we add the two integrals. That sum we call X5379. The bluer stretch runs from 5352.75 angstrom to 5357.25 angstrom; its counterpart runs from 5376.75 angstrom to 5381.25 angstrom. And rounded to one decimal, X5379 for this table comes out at 40.3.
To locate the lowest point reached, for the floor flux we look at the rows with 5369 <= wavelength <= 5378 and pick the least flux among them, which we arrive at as 3.332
